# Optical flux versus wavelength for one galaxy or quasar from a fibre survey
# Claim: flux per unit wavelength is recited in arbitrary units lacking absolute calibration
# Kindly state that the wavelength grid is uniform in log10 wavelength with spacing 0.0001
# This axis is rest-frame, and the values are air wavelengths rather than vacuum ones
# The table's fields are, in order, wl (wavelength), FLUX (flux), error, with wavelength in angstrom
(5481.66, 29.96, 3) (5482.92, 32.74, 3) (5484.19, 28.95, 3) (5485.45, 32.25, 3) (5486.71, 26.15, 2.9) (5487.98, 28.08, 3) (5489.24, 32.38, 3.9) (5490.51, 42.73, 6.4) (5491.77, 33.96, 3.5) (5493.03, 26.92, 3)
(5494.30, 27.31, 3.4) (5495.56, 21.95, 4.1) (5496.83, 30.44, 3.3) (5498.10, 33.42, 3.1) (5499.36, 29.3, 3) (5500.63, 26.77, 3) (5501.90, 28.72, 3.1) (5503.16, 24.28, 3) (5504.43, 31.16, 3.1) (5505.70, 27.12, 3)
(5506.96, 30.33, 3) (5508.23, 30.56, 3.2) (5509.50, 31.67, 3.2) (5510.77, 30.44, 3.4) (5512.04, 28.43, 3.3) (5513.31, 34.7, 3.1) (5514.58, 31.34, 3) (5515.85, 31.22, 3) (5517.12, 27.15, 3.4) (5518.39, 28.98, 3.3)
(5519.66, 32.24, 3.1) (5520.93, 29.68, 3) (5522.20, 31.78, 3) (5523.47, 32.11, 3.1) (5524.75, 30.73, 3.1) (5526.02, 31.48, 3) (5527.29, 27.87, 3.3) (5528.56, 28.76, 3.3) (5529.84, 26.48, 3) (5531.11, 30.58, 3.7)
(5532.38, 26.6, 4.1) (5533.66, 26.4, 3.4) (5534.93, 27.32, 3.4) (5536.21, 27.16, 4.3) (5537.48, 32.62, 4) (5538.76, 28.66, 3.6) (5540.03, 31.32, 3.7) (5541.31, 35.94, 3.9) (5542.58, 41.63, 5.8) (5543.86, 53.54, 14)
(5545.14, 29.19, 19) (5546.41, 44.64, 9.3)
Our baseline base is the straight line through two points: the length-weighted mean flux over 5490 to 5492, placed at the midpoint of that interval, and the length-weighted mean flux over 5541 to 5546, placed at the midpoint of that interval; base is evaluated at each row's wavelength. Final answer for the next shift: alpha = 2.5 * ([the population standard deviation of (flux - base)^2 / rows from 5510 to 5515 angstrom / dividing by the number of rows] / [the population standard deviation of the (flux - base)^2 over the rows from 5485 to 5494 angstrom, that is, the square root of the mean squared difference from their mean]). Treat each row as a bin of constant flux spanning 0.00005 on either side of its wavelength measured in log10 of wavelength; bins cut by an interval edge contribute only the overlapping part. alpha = 1.58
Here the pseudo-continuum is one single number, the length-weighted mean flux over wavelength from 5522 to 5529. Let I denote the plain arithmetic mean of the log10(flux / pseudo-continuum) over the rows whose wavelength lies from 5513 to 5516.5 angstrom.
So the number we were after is 0.03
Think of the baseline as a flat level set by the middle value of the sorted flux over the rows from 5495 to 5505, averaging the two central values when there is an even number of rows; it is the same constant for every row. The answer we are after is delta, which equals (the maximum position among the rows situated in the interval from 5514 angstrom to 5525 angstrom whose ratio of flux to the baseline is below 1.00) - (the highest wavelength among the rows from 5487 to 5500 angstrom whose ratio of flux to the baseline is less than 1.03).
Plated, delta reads 19.0 angstrom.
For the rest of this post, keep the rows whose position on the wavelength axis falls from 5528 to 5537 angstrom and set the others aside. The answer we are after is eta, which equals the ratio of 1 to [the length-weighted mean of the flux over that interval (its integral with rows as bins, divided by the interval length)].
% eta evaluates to 0.0361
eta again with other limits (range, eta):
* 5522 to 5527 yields 0.0320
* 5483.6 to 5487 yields 0.0339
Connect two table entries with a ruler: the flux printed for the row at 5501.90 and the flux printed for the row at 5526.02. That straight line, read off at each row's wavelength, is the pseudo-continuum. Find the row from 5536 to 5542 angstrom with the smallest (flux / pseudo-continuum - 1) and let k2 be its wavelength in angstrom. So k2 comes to 5536.21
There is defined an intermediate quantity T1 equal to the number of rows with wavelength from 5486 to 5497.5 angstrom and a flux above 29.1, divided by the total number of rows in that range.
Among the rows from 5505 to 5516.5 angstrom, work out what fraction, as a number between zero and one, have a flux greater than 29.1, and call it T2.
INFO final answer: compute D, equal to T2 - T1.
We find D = 0.33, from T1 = 0.44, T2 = 0.78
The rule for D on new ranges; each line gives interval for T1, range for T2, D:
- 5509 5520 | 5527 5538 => -0.44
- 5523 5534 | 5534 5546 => 0.22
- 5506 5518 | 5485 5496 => -0.33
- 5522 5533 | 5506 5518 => 0.22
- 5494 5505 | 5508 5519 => 0.22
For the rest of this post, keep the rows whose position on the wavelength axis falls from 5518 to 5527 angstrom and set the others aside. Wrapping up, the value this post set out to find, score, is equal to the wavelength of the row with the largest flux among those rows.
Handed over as 5519.66 angstrom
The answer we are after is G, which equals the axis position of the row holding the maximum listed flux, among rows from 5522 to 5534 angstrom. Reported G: 5523.47 angstrom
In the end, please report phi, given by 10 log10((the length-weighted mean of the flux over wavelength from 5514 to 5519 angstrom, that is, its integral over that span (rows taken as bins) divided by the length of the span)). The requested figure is 14.7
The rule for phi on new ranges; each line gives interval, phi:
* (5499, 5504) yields 14.4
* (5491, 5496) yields 14.5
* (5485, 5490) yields 14.8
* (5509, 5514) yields 15.0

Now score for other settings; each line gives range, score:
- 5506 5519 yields 5513.31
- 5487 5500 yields 5490.51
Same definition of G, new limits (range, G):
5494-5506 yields 5498.10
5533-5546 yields 5543.86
